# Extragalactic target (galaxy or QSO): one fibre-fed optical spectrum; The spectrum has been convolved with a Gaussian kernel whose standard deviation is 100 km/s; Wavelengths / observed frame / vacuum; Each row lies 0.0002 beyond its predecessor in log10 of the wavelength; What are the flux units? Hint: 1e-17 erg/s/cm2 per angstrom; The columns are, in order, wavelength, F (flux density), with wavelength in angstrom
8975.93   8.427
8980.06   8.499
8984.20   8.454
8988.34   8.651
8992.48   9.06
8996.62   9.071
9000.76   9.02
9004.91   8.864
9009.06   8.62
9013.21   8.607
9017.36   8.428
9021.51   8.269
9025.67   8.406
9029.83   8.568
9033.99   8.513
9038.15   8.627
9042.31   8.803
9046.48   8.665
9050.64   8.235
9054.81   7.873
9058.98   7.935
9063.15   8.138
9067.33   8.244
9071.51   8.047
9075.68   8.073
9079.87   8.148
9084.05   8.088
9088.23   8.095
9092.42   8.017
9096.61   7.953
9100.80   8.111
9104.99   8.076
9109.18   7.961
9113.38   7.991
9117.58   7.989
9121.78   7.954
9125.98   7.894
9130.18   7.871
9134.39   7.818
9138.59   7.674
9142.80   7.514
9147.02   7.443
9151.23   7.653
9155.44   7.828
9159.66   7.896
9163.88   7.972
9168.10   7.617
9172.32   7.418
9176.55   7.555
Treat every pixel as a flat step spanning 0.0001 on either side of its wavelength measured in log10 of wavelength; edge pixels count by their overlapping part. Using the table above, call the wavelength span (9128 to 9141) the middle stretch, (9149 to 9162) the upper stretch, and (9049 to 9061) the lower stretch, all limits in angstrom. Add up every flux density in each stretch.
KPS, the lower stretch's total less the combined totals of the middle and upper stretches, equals -23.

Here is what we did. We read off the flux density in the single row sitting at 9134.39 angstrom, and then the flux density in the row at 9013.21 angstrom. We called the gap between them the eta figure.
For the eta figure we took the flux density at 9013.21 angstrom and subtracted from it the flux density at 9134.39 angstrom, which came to 0.79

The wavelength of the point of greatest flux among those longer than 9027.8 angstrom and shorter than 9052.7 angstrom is 9042.31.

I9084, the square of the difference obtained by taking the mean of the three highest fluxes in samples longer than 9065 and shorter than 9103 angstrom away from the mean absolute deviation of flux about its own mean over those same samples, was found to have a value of 66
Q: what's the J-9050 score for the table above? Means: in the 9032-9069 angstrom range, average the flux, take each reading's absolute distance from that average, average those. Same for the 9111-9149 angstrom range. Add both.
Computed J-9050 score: 0.45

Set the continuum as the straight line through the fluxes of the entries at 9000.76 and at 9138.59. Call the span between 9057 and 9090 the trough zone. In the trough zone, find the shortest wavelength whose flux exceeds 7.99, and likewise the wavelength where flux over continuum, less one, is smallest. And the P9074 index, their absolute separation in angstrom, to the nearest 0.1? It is 4.2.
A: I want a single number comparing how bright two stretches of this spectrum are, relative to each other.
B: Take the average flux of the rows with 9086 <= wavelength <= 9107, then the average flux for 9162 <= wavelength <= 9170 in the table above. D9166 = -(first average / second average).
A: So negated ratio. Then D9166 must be -1.03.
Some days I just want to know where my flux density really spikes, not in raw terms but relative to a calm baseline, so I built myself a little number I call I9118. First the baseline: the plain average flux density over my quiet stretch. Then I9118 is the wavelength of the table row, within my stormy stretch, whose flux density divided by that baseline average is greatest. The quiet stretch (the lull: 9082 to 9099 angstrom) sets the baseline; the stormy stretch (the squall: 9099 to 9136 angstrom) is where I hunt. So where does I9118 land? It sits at 9100.80 angstrom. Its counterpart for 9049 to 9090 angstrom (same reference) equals 9067.33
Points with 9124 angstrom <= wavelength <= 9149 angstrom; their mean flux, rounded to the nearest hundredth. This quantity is 7.70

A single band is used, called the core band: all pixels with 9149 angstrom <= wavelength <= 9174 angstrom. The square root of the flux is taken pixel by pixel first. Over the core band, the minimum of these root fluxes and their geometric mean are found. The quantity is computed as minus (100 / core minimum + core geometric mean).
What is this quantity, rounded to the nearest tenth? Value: -39.5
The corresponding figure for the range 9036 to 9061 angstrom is -38.5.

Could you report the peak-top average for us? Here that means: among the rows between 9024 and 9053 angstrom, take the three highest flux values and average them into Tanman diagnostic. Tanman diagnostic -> 8.7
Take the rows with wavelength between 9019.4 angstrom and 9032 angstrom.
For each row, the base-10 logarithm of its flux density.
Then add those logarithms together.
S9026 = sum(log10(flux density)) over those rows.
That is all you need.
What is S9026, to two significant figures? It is 2.8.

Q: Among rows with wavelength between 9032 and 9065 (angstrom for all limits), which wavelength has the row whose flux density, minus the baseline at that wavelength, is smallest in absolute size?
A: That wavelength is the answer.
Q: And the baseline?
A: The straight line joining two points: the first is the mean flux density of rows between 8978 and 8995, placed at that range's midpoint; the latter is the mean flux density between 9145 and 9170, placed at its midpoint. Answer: 9050.64 angstrom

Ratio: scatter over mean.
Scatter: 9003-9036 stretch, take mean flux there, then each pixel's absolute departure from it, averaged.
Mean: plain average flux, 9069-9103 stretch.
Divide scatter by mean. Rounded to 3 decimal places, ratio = 0.016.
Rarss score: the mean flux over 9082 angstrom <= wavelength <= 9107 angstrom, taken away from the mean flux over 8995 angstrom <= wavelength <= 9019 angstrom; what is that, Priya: 0.71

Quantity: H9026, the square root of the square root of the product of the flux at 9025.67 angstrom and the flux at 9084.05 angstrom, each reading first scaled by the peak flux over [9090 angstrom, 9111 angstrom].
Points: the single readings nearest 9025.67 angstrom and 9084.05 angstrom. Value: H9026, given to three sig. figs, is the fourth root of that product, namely 1.01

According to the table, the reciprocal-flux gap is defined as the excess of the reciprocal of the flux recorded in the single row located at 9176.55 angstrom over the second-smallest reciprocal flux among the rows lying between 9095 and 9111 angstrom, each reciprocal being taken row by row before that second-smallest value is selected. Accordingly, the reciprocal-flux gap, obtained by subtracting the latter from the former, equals 0.0085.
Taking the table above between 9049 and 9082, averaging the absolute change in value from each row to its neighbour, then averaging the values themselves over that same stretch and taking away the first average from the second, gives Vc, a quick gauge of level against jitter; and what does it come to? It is 7.94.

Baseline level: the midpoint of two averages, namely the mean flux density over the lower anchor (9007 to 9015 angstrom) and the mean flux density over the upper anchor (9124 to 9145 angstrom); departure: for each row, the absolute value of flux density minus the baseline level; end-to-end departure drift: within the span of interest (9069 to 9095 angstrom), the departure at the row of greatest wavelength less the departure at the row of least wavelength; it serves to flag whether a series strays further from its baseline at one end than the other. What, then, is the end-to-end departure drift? 0.030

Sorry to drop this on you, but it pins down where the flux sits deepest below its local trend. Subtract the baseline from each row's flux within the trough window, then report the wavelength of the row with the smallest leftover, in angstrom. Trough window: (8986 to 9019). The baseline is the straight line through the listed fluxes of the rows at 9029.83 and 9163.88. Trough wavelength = 9017.36 angstrom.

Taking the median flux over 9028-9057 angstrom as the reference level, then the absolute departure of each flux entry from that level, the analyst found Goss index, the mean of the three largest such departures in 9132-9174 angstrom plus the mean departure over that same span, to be 2.0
